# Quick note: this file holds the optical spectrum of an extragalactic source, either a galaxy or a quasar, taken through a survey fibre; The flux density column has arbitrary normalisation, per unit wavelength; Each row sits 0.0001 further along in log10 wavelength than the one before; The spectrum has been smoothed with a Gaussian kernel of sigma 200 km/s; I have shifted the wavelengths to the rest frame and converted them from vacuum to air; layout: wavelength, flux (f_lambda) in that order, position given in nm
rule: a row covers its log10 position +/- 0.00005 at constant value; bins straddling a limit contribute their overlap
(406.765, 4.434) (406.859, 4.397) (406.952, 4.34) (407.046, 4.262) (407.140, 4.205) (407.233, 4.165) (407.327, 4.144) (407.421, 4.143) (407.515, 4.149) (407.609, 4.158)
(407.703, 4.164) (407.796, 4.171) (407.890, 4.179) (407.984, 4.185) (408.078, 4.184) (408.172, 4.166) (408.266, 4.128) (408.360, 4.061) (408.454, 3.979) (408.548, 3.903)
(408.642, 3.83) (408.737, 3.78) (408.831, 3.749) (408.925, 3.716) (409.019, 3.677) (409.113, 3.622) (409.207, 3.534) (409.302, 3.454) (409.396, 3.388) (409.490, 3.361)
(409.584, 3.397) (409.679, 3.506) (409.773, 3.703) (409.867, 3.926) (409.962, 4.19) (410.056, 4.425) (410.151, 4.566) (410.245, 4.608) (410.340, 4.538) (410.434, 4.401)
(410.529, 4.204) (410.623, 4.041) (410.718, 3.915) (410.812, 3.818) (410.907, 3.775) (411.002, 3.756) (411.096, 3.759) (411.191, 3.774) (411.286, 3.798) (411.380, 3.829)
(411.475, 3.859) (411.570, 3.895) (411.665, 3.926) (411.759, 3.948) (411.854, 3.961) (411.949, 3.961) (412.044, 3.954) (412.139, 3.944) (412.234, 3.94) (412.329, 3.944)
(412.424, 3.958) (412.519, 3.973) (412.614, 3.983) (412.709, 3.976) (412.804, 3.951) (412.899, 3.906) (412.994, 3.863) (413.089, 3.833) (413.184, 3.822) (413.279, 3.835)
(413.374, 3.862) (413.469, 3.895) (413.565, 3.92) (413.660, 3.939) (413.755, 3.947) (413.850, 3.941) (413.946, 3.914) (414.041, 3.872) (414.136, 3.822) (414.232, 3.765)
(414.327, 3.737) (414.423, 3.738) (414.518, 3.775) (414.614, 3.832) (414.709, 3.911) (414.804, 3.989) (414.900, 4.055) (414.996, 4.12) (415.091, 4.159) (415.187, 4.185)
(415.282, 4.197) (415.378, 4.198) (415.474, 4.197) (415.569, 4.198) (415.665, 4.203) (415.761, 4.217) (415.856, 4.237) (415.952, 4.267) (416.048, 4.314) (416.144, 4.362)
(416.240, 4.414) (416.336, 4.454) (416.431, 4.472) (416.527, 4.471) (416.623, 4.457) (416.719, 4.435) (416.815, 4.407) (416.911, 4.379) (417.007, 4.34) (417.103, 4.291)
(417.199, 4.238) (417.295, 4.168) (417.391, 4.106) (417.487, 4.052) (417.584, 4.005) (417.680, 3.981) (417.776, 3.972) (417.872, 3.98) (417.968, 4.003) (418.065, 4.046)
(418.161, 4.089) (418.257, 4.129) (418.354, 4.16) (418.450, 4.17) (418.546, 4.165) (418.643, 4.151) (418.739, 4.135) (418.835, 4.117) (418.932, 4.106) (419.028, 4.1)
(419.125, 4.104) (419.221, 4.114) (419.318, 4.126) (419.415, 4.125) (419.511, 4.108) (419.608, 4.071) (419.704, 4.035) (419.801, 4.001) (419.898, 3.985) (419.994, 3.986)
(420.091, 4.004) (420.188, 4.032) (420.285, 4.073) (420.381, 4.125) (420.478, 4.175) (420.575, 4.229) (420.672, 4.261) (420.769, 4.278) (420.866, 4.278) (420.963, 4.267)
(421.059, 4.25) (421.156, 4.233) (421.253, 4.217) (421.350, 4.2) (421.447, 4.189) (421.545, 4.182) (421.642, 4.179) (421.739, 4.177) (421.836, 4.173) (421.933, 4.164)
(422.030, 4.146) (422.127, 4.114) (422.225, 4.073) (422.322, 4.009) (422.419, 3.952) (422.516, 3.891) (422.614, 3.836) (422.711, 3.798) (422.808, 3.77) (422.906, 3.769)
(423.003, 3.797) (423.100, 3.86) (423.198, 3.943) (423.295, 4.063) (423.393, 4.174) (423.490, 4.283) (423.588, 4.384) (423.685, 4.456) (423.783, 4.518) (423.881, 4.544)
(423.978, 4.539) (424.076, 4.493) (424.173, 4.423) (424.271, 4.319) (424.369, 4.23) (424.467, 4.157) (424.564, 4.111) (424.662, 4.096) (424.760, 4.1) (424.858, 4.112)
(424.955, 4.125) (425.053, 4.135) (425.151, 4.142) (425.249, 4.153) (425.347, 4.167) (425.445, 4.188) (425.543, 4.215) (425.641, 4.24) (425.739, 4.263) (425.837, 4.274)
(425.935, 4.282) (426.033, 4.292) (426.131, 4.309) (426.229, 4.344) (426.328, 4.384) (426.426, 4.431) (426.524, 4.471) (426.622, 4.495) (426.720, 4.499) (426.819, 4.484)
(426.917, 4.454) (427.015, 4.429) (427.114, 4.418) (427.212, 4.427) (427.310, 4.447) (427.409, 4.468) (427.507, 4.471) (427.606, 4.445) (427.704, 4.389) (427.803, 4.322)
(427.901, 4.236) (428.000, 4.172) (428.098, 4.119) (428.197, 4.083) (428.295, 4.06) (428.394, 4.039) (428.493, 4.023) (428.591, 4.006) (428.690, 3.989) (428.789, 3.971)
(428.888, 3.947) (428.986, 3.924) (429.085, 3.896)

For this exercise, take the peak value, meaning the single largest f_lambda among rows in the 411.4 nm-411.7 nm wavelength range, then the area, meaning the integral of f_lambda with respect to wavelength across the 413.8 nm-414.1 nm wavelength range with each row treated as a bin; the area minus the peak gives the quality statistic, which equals -2.8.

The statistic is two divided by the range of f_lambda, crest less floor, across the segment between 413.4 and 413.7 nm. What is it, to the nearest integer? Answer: 45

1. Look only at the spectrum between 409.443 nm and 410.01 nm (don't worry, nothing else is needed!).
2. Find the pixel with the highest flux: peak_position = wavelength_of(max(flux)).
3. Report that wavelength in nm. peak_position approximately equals 409.962 nm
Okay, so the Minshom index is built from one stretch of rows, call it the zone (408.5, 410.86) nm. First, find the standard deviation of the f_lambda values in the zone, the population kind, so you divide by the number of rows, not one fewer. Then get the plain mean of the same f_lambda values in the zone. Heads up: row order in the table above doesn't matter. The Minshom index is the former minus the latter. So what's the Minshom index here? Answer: -3.51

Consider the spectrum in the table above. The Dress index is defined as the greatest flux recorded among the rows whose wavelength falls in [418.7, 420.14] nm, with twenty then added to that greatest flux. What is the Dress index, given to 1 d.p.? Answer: 24.1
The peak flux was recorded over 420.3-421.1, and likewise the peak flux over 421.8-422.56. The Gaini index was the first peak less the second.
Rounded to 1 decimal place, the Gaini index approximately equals 0.1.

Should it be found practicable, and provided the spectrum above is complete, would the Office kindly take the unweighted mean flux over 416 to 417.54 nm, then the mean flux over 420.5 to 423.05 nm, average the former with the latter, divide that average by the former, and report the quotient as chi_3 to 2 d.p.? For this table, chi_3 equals 0.97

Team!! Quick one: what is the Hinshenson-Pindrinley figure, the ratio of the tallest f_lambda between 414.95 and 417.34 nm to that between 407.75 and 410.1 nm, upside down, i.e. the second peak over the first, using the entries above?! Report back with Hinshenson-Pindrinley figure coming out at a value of 0.99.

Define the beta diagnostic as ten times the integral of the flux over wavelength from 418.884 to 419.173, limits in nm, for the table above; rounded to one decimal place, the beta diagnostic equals 11.9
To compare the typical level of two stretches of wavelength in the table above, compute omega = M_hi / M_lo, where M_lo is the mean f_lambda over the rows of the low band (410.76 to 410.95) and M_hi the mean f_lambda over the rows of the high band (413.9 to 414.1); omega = 1.03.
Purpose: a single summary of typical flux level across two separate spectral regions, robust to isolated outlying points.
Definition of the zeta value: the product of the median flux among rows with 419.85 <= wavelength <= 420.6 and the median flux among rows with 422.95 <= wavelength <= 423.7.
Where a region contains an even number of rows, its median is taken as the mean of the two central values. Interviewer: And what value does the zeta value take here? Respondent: 16.7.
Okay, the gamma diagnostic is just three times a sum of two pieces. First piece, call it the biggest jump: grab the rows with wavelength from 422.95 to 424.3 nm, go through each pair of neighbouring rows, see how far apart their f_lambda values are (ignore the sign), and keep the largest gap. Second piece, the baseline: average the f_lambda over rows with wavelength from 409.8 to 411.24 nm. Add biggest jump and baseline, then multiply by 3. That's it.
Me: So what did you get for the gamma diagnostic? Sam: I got 12.7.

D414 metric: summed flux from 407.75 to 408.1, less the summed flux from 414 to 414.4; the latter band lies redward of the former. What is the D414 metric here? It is 1.5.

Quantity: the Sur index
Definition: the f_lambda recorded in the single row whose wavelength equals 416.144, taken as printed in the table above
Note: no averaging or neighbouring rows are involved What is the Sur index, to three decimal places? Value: 4.362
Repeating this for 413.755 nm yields 3.947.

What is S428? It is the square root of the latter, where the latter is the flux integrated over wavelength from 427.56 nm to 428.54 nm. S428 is 2.03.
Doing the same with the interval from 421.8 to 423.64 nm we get 2.72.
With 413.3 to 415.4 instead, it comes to 2.88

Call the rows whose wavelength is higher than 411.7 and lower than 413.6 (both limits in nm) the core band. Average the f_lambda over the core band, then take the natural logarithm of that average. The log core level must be 1.37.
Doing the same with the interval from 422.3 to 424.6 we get 1.42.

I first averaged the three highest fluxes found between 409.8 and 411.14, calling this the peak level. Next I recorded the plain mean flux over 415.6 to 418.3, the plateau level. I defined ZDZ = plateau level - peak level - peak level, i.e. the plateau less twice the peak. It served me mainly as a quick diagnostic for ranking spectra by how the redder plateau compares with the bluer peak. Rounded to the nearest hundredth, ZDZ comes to -4.91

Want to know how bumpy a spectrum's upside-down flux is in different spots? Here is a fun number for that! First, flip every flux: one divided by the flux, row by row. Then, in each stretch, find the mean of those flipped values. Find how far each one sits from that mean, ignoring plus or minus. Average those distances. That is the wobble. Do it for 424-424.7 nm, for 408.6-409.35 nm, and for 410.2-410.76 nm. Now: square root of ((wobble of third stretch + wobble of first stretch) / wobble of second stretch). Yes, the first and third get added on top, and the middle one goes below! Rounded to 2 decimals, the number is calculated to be 1.61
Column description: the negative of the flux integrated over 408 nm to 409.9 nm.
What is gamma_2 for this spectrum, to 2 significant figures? -7.1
